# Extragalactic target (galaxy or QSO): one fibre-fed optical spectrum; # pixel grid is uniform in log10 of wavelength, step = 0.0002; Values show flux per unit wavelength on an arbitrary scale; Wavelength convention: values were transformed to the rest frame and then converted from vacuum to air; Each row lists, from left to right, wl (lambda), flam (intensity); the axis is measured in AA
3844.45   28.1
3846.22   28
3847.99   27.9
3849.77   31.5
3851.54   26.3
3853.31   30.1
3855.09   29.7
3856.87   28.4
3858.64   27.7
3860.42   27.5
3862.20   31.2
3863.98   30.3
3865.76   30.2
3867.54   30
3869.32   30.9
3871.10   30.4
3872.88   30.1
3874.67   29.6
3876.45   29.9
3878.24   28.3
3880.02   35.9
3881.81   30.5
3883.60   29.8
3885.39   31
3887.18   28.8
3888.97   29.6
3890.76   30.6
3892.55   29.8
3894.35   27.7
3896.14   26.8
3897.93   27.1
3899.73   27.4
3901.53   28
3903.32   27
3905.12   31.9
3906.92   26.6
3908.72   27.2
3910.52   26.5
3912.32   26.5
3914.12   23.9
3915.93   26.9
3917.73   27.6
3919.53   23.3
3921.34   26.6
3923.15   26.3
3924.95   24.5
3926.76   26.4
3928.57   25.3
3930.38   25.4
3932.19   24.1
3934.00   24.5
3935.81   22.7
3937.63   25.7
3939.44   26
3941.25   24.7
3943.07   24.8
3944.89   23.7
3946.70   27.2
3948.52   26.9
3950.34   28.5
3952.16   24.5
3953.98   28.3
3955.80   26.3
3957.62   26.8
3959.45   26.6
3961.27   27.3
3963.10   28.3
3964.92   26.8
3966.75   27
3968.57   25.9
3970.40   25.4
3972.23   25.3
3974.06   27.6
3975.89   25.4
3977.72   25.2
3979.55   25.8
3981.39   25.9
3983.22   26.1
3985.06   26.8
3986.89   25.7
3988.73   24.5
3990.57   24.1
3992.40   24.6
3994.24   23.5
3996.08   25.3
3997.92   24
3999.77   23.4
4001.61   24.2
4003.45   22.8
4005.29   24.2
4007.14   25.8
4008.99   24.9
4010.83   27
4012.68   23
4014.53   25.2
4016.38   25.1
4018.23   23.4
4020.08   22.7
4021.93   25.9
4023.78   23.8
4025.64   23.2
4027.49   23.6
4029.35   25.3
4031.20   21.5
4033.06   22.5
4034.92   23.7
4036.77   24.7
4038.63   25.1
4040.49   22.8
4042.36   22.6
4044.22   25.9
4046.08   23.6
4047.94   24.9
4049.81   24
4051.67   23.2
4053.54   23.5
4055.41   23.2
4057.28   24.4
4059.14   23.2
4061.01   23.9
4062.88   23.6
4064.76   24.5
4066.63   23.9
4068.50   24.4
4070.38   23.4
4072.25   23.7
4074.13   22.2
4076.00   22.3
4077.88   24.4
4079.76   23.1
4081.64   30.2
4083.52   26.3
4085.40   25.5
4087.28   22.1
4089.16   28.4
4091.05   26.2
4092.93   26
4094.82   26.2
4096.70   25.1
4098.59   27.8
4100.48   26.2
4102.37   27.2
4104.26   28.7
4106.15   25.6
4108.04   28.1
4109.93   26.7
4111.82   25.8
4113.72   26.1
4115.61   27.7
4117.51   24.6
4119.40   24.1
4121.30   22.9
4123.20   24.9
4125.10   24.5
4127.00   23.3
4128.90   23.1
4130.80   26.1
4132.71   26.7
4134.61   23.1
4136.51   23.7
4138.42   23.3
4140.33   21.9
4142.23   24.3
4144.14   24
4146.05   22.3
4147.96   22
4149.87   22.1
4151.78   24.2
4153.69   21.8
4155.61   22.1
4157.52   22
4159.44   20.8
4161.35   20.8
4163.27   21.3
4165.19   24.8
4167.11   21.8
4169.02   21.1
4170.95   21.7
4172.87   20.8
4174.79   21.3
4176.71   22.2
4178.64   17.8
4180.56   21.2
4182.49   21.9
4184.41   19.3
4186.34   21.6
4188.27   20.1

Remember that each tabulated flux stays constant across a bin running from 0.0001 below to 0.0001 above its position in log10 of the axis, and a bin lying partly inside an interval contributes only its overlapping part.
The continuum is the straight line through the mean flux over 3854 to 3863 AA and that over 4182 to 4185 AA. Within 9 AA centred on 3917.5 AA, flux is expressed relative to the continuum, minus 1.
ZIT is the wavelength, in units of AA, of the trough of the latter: 3919.53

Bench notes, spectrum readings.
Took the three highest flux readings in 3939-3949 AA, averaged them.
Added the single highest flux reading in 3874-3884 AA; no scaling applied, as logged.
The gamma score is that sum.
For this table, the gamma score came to 62.6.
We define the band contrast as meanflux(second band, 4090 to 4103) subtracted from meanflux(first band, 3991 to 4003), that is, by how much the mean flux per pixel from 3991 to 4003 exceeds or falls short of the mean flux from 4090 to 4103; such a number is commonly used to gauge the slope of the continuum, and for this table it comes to -2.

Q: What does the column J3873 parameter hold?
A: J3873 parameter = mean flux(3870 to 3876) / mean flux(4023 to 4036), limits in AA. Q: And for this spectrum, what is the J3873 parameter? 1.29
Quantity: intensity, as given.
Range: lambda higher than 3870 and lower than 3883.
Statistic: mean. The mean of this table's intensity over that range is 31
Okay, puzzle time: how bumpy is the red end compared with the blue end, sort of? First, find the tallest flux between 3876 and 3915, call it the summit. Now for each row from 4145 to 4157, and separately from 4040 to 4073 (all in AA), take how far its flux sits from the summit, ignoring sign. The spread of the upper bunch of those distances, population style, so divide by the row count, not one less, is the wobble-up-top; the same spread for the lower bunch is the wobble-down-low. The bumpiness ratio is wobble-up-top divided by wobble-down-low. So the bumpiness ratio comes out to 1.0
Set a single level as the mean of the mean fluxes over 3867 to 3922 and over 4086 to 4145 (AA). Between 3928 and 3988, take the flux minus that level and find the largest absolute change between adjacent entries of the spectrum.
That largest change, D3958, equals 4.00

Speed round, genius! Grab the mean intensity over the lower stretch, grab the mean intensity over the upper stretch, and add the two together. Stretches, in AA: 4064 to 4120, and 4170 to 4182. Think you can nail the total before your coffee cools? 46.4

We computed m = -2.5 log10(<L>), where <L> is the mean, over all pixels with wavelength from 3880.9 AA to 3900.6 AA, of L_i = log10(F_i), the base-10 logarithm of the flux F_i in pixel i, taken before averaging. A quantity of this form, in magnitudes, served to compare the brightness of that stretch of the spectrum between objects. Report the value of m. -0.41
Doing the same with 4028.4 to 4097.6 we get -0.35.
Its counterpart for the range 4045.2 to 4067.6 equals -0.35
